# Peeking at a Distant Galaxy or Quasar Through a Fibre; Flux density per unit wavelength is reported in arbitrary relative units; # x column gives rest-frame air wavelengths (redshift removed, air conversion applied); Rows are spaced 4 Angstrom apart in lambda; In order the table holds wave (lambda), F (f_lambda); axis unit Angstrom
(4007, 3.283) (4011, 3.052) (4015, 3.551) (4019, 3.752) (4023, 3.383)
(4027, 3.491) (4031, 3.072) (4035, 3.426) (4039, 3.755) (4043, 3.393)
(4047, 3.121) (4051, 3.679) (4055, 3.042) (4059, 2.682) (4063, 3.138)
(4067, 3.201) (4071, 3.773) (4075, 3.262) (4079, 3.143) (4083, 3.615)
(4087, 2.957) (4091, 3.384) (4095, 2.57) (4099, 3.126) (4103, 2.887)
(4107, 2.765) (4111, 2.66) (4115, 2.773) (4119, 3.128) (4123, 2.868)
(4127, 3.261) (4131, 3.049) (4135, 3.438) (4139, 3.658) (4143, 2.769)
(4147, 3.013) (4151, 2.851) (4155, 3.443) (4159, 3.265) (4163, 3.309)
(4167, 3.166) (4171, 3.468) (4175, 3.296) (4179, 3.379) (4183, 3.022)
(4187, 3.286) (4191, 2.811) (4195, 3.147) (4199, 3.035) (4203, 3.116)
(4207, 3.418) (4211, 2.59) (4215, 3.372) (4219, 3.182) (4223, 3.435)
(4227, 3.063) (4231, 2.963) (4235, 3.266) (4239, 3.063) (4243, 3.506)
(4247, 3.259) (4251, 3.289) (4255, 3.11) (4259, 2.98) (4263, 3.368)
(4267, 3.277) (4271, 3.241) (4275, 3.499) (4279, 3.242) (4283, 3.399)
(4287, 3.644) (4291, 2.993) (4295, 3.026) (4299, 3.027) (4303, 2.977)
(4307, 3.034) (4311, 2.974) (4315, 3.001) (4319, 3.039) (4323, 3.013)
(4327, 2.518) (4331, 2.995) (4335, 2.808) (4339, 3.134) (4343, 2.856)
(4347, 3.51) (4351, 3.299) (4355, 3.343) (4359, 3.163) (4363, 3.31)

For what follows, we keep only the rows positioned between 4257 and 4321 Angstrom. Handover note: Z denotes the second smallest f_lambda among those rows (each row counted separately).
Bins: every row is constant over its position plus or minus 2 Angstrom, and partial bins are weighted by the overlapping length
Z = 2.977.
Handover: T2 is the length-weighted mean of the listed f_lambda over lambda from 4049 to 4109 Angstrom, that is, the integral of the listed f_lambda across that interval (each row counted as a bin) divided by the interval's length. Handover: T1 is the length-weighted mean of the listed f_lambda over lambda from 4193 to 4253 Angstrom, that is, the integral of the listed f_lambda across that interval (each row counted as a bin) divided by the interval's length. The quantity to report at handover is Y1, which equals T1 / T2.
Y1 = 1.01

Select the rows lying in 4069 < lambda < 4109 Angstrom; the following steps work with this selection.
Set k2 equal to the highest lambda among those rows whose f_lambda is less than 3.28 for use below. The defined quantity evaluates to 4107 Angstrom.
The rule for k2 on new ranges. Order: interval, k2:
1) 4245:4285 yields 4279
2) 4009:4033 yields 4031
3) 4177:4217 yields 4211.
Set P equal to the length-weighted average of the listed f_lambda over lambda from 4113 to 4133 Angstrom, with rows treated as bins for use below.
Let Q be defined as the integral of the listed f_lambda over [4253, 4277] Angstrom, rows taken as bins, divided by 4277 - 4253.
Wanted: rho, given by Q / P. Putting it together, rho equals 1.08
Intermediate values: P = 3.02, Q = 3.25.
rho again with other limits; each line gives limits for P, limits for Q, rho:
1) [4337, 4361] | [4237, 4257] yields 1.01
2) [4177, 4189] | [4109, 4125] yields 0.88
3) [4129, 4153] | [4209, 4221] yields 0.97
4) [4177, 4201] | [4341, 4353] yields 1.03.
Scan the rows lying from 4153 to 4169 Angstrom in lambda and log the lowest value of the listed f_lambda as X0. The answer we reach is 3.166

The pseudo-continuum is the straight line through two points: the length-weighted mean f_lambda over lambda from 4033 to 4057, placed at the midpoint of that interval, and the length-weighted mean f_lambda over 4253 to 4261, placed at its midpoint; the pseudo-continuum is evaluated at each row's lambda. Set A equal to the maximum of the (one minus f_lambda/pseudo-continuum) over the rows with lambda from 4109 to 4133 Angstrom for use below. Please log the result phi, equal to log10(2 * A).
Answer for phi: -0.42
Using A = 0.19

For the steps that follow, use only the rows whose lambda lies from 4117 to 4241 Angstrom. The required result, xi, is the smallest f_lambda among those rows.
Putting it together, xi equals 2.59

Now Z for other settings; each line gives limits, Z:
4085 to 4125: 2.66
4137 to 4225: 2.769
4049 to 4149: 2.66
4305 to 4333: 2.974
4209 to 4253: 2.963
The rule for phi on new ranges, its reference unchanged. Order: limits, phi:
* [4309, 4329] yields -0.55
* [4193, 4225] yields -0.47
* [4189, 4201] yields -0.66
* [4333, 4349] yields -1.14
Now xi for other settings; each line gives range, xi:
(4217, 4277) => 2.963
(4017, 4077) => 2.682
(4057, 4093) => 2.682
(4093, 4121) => 2.57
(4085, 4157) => 2.57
